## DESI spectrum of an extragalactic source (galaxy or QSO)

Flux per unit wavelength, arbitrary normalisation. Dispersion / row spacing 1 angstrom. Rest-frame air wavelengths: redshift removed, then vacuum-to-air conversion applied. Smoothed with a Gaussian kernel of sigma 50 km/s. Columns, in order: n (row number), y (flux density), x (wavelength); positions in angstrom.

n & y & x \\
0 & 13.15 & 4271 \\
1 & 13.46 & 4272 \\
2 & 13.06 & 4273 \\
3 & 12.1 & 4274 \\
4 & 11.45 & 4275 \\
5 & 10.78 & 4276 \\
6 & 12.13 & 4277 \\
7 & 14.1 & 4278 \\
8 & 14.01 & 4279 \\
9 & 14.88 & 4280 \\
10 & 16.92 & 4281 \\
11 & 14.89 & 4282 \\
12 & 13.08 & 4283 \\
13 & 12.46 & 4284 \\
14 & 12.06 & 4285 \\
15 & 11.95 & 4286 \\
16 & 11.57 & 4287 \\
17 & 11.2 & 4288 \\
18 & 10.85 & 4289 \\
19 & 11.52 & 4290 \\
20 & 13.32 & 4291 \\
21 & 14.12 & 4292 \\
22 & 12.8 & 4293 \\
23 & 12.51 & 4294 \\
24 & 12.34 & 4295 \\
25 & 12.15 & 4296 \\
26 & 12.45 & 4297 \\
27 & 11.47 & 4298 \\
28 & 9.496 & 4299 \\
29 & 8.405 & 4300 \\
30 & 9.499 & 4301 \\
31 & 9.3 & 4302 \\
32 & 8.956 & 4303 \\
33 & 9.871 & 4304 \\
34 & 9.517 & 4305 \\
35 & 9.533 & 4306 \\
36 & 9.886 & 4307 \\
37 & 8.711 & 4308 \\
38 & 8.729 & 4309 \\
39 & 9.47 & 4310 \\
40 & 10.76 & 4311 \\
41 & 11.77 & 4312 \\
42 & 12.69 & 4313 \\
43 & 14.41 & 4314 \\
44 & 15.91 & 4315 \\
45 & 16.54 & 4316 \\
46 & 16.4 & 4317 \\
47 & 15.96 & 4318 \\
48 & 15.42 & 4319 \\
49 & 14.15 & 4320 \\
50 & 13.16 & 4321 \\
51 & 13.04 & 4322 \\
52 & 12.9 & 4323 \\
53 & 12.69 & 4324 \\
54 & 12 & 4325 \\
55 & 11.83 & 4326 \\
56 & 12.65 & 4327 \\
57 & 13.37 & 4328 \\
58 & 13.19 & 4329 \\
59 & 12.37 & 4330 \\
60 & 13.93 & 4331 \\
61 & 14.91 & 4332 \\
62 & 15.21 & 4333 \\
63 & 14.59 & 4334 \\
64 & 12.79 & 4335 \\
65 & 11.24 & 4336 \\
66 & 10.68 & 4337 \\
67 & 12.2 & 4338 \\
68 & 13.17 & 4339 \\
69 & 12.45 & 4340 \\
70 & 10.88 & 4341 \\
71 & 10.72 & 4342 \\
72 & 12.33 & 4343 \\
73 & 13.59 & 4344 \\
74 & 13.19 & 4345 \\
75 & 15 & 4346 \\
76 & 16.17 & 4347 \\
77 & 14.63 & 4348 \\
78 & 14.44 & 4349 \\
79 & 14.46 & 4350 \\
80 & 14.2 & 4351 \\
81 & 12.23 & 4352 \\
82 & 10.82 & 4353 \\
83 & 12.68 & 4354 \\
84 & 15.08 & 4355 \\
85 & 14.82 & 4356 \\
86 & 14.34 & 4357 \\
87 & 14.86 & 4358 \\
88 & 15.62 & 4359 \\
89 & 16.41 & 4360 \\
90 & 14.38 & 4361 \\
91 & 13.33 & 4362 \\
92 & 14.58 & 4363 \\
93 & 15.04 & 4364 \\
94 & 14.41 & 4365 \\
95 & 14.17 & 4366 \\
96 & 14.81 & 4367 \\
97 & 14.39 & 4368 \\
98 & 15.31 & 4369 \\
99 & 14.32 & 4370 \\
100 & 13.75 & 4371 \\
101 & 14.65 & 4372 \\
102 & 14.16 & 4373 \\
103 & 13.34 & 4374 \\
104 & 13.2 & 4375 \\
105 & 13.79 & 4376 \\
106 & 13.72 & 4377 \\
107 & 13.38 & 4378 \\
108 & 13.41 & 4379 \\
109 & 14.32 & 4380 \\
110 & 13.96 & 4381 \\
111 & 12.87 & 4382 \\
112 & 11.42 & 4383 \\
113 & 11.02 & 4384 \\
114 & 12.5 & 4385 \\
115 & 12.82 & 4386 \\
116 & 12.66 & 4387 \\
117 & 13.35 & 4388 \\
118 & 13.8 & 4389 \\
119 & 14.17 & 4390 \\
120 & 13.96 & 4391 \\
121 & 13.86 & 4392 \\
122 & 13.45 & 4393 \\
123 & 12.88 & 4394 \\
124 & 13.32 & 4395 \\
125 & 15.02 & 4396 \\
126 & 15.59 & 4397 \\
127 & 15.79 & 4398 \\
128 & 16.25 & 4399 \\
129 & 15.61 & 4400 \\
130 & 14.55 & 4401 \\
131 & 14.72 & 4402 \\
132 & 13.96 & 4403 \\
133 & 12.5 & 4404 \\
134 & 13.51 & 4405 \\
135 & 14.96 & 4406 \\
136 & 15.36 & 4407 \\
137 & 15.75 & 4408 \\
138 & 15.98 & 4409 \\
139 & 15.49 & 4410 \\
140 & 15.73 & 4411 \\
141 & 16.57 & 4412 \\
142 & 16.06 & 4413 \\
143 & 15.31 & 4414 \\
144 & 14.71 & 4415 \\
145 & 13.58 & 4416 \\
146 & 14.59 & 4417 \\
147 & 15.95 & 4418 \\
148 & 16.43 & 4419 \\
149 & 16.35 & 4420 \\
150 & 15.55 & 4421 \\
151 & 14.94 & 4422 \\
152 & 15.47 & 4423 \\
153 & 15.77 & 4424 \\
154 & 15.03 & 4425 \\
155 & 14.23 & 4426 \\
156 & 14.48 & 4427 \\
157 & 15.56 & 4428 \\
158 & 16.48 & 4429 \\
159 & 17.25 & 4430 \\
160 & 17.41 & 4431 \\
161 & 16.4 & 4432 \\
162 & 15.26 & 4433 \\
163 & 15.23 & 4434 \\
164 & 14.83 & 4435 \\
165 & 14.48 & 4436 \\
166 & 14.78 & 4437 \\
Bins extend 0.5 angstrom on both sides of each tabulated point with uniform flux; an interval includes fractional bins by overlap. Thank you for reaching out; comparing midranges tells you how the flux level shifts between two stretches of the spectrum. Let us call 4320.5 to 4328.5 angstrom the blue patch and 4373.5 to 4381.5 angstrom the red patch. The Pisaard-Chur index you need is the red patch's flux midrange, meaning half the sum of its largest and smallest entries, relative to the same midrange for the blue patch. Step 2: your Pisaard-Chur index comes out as 1.09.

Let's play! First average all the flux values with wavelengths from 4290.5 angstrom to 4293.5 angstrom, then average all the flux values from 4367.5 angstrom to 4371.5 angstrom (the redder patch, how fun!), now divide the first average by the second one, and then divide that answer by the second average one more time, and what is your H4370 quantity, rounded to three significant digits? 0.0643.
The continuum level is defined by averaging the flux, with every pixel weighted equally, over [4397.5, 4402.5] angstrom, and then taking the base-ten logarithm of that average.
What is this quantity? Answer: 1.19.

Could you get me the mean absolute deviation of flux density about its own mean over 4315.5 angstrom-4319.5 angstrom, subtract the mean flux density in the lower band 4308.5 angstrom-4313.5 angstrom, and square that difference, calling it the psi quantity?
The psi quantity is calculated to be 106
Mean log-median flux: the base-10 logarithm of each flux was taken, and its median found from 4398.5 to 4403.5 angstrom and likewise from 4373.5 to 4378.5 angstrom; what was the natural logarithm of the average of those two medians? 0.137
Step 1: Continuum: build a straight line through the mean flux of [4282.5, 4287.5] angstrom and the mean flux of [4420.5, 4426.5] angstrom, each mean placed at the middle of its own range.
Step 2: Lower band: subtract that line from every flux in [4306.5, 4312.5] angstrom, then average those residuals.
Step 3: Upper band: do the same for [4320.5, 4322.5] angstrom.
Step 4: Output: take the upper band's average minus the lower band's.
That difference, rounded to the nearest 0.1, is 3.0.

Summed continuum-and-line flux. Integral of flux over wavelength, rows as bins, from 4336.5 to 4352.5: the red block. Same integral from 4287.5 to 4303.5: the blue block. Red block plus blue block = 391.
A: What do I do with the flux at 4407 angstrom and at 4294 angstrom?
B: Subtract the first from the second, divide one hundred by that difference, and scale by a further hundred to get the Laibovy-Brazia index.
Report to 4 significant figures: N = -3509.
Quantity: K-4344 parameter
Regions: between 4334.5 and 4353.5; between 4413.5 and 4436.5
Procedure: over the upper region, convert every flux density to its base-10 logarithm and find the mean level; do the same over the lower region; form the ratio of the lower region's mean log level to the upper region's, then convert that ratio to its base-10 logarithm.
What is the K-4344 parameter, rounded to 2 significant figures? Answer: -0.030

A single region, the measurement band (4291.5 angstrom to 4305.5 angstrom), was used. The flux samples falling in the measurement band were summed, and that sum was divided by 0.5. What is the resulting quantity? 306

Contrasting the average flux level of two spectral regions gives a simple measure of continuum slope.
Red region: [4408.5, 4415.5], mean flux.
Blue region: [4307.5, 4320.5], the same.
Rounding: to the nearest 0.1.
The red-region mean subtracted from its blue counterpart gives -2.5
